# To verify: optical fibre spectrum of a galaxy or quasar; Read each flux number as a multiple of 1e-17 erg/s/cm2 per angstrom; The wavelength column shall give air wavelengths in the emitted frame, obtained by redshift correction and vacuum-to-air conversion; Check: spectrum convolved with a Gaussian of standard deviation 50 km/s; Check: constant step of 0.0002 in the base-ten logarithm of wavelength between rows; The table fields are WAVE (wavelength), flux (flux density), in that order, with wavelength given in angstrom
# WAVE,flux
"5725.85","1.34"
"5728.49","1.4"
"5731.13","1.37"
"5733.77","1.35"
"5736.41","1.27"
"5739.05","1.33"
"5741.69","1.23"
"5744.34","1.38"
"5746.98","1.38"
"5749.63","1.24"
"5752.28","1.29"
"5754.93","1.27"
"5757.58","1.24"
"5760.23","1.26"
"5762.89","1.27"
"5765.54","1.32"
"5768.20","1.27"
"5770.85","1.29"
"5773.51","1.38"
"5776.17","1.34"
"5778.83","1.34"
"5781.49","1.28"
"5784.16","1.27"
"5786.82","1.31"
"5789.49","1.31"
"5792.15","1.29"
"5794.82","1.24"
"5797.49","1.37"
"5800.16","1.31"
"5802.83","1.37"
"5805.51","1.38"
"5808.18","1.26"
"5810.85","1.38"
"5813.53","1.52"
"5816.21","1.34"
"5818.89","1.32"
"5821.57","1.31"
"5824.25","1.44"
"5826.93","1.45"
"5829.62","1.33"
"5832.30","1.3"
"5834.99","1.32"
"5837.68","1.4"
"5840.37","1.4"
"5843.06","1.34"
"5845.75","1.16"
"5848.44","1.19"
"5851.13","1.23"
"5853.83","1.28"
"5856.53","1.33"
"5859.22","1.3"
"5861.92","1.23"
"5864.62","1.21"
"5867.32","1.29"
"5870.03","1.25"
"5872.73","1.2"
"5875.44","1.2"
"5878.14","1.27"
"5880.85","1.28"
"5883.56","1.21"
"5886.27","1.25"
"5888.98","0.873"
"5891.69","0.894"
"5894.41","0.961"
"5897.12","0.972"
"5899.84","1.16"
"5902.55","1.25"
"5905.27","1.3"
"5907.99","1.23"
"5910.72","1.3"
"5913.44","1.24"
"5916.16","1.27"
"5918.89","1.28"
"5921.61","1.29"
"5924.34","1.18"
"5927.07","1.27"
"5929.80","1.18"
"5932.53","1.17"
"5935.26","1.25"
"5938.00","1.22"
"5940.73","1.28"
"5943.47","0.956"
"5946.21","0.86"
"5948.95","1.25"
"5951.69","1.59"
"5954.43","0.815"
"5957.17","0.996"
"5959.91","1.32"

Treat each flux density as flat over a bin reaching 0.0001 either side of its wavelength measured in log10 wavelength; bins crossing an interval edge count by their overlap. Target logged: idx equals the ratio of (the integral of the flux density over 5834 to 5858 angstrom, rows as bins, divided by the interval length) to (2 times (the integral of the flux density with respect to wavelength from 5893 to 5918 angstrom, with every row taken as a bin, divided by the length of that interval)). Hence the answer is 0.54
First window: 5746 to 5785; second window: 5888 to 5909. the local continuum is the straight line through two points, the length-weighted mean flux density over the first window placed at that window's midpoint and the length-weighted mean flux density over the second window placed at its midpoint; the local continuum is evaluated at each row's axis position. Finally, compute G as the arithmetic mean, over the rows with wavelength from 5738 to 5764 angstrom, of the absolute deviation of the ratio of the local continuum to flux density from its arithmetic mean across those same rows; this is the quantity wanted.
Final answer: 0.030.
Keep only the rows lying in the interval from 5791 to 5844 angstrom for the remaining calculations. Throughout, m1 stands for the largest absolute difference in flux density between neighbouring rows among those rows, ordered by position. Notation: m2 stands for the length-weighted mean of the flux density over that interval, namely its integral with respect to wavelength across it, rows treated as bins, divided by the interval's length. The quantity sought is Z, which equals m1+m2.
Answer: 1.53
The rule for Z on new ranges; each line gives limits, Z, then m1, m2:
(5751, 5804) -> 1.43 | 0.13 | 1.30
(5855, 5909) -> 1.56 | 0.38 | 1.18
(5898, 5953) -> 1.61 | 0.39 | 1.22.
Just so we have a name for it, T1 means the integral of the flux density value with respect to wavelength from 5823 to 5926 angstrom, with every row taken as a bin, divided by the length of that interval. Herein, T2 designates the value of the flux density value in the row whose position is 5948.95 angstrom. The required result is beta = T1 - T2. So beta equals -0.01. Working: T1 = 1.24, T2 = 1.25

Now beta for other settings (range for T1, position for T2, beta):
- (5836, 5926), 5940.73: -0.06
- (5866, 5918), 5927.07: -0.09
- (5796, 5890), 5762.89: 0.03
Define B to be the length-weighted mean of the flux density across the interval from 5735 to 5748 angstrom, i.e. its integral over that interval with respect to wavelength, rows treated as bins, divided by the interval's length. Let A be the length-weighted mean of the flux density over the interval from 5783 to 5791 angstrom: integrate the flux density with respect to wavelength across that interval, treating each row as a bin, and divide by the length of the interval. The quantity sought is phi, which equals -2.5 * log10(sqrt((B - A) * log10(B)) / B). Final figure 3.6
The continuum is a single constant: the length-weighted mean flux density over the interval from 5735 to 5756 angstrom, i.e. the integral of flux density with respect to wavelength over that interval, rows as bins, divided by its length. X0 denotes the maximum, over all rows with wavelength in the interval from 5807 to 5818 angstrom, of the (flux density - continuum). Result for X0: 0.221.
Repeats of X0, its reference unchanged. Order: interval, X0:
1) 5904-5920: 0.001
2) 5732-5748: 0.081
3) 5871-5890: -0.019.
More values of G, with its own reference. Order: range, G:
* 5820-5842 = 0.036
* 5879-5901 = 0.142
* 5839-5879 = 0.037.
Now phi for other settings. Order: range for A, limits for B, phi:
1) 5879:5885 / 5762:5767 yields 3.1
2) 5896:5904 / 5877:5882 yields 2.6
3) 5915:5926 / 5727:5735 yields 2.6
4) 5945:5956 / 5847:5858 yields 2.6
